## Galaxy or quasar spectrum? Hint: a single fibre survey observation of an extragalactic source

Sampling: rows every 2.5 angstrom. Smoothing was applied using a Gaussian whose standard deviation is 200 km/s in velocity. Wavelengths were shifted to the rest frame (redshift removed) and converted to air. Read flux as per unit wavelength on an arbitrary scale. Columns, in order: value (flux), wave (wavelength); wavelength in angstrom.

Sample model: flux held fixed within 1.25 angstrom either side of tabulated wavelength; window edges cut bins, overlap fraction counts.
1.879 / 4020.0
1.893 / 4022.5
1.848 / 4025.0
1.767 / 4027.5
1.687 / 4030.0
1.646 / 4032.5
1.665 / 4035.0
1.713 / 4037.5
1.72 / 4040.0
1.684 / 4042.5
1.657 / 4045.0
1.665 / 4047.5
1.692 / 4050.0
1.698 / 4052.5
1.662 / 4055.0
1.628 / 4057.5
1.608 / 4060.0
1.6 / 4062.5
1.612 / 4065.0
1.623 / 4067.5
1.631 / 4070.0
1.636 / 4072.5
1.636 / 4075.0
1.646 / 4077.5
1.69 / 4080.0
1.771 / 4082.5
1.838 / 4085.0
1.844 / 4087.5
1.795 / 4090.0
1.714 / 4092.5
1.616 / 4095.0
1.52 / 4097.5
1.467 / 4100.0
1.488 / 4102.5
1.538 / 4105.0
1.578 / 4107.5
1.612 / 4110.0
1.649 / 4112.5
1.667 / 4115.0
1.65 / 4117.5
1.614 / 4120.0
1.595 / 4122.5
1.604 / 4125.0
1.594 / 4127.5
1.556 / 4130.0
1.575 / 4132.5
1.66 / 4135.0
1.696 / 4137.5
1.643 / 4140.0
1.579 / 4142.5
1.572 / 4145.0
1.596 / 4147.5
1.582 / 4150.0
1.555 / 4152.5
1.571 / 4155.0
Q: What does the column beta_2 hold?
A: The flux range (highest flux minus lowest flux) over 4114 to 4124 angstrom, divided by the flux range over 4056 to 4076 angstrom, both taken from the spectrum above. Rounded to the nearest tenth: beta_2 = 2.0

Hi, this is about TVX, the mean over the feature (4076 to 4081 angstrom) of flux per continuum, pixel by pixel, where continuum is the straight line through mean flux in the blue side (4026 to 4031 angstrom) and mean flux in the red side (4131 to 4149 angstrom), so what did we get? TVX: 0.99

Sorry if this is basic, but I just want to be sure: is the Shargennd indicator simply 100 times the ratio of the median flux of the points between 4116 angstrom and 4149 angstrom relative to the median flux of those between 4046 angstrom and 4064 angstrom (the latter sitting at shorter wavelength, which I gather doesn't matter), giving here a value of 96.0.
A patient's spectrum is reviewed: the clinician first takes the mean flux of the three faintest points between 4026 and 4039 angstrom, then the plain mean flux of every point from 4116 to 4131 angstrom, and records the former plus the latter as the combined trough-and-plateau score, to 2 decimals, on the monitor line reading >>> 3.27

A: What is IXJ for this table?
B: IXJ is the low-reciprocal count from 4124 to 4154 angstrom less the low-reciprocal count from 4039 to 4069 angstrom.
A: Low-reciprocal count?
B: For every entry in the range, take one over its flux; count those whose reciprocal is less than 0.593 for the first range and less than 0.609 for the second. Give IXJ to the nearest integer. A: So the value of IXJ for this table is -6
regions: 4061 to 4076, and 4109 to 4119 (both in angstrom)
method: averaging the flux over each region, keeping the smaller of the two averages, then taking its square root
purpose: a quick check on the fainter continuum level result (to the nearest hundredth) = 1.27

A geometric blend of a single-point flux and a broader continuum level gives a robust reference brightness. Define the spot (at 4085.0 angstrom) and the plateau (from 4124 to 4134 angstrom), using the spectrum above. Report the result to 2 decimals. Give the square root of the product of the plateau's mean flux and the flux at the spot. 1.71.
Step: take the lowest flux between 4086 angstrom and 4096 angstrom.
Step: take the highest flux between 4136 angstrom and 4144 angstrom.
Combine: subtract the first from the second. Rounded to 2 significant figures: 0.080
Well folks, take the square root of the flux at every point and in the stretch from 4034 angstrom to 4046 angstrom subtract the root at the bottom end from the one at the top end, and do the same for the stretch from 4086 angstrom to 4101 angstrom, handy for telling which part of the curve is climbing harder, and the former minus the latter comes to 0.14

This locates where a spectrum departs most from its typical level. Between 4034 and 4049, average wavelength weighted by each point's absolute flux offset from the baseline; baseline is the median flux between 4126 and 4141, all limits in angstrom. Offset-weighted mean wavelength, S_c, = 4040.6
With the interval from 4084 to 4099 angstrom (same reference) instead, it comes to 4089.2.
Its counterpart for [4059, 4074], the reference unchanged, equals 4066.5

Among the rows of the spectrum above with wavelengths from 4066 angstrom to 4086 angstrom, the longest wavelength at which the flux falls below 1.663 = 4077.5 angstrom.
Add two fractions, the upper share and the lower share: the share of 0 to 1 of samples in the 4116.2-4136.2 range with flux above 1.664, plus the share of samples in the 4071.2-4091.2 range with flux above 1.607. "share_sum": 1.0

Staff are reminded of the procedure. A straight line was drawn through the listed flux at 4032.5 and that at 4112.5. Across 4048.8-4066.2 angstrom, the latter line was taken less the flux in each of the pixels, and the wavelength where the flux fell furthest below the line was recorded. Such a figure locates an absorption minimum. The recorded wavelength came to 4062.5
